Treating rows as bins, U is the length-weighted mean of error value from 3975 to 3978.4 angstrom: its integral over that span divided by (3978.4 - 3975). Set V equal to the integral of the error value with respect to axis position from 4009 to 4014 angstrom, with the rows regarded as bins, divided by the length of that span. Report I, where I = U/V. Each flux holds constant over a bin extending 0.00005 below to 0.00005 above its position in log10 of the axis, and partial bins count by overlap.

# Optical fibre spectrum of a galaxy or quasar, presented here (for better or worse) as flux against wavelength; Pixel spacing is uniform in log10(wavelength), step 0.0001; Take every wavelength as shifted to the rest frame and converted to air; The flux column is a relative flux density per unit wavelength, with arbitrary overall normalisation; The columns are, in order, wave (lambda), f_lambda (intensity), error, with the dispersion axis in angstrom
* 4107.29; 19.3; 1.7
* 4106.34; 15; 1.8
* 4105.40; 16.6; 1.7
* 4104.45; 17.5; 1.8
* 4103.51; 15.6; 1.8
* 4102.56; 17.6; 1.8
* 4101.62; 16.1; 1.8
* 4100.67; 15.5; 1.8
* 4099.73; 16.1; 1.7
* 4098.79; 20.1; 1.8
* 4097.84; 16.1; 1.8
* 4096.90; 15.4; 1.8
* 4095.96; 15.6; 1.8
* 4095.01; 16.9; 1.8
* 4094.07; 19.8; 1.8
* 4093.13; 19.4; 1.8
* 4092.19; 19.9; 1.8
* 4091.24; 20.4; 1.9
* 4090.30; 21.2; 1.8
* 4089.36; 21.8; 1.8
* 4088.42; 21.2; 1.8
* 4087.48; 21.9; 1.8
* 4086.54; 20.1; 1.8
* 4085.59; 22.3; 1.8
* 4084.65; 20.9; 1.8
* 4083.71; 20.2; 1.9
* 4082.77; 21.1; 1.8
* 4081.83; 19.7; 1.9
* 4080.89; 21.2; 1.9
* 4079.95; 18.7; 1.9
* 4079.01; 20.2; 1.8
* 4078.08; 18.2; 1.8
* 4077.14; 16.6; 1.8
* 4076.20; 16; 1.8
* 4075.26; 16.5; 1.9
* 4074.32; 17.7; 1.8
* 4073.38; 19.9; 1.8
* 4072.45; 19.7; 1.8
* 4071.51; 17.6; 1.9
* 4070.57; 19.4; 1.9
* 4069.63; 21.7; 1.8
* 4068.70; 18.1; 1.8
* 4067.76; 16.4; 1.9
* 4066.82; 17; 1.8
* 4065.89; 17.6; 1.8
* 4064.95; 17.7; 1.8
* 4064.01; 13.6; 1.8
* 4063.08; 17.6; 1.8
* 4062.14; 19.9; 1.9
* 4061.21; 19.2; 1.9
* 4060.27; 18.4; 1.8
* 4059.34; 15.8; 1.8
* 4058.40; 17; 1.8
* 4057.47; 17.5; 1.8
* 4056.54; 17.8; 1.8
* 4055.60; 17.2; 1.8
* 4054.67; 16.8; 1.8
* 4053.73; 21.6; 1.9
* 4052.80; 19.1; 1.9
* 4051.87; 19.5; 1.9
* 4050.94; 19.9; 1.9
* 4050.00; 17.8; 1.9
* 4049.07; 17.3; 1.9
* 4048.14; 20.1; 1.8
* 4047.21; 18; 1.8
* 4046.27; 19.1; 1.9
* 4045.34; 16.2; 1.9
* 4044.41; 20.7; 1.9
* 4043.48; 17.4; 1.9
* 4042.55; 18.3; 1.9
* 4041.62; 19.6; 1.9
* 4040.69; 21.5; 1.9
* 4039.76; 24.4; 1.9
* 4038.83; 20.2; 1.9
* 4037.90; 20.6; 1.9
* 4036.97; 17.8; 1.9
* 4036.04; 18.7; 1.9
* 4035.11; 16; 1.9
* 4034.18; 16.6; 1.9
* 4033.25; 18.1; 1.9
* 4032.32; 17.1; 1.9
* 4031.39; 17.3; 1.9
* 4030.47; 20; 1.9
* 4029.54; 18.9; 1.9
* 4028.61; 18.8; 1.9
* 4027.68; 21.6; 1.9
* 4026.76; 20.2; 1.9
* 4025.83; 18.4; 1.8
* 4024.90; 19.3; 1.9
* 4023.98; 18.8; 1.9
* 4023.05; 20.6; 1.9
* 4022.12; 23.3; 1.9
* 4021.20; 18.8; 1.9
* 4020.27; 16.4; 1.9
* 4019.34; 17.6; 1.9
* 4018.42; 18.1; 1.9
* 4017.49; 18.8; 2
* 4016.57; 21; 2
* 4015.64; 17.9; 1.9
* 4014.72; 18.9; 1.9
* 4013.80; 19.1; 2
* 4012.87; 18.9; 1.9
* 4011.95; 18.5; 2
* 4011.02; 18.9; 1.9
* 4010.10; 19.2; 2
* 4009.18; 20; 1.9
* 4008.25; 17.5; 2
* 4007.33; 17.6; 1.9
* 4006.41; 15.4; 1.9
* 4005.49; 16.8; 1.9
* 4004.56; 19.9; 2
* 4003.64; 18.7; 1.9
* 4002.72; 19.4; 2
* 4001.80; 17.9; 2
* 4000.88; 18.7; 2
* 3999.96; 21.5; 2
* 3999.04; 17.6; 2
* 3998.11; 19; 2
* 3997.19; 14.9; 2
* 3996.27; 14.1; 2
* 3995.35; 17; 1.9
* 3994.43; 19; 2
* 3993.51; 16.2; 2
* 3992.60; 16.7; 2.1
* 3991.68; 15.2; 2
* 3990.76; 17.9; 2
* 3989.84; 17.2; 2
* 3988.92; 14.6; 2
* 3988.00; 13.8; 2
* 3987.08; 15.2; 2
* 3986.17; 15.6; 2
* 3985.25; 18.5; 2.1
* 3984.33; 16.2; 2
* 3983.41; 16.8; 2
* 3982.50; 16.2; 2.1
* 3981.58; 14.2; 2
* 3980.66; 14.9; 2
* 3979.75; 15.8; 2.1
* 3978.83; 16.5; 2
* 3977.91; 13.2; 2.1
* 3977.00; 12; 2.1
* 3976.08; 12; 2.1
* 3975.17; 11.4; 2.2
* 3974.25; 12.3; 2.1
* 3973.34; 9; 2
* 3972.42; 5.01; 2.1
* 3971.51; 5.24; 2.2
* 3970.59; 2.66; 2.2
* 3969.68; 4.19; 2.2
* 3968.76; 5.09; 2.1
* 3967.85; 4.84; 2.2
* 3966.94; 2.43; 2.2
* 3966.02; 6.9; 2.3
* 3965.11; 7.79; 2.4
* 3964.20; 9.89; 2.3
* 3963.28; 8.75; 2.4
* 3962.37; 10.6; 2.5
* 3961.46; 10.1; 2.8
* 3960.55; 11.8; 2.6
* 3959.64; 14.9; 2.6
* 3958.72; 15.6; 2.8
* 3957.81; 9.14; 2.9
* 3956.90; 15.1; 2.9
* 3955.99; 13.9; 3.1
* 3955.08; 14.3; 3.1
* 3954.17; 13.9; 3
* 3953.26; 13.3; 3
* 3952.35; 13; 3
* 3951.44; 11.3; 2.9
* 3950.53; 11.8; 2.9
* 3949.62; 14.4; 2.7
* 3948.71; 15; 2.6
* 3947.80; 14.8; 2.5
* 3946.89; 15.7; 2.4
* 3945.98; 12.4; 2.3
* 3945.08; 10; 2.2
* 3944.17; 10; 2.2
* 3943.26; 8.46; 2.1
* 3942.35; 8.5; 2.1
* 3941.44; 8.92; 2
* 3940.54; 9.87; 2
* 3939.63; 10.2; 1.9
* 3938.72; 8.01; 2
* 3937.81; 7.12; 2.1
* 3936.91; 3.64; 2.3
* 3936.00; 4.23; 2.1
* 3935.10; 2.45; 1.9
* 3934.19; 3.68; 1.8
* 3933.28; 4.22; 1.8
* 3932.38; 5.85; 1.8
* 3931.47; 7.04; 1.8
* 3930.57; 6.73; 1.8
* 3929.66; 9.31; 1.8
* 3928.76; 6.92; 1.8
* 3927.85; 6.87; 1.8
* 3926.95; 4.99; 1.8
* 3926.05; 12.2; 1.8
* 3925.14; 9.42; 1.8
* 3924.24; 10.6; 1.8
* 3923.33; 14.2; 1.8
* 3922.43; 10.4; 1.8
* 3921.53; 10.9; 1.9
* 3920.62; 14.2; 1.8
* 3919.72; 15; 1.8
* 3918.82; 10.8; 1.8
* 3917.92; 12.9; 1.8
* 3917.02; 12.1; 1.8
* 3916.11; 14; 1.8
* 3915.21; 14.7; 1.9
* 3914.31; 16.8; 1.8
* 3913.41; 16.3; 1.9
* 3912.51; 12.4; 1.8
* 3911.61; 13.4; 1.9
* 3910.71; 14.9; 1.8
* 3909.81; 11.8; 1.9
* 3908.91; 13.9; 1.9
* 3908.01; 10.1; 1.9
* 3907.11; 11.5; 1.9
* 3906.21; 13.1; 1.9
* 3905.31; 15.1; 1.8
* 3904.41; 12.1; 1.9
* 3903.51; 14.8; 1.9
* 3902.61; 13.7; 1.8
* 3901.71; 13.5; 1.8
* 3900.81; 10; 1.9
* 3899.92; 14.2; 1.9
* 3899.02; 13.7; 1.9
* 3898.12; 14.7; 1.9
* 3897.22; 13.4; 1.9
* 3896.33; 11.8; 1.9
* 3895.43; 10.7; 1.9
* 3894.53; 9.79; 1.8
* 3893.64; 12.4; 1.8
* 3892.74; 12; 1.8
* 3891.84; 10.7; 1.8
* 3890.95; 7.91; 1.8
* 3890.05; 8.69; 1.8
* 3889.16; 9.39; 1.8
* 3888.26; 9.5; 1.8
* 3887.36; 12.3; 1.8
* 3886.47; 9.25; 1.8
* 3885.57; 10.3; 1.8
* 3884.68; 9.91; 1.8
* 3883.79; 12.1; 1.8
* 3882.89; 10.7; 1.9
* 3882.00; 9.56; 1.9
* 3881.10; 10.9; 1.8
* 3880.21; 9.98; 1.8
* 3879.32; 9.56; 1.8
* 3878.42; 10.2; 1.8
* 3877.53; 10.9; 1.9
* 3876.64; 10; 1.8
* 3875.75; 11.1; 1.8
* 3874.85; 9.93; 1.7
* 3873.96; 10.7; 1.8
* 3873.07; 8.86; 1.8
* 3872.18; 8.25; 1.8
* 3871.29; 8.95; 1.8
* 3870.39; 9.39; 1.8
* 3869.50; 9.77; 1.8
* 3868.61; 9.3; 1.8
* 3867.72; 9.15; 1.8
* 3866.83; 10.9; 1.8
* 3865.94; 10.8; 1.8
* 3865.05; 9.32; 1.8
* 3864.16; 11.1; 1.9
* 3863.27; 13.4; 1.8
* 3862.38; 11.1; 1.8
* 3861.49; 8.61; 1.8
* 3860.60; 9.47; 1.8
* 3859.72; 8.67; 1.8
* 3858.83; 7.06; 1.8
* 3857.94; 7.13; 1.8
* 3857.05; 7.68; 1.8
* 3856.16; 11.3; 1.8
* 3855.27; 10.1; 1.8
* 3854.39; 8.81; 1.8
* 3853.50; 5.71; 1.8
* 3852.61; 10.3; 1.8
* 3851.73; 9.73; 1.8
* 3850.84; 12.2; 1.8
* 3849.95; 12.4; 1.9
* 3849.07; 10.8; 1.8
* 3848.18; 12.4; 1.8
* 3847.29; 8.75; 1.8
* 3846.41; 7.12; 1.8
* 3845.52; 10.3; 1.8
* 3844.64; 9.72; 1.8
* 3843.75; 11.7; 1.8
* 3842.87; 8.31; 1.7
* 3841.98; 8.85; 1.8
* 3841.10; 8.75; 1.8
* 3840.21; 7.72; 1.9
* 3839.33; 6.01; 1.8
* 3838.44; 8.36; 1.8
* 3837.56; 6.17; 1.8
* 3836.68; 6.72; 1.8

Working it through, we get 1.09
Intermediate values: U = 2.12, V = 1.95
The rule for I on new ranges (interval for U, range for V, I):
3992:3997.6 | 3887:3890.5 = 1.11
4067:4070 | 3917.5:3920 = 1.02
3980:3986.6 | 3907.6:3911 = 1.08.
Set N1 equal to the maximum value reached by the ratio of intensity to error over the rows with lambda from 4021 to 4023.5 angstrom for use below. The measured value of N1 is 12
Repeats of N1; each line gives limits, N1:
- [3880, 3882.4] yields 6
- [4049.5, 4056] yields 11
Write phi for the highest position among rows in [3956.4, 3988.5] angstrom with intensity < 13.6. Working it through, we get 3977.91 angstrom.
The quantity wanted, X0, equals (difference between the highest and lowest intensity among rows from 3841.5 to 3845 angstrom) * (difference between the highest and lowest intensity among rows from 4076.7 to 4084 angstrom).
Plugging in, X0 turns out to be 16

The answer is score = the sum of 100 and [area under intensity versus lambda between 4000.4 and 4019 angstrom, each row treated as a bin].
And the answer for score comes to 445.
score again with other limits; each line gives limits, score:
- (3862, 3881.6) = 299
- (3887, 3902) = 271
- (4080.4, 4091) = 323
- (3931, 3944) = 187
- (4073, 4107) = 732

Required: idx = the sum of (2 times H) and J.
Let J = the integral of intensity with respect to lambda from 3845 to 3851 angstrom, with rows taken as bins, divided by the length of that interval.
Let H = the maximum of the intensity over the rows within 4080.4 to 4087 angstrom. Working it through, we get 55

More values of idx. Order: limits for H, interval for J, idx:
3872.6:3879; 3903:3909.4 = 35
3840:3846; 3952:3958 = 37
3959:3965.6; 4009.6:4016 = 49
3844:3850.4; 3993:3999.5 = 42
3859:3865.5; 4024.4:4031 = 46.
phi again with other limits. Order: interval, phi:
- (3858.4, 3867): 3866.83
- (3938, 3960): 3957.81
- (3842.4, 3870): 3869.50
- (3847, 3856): 3855.27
